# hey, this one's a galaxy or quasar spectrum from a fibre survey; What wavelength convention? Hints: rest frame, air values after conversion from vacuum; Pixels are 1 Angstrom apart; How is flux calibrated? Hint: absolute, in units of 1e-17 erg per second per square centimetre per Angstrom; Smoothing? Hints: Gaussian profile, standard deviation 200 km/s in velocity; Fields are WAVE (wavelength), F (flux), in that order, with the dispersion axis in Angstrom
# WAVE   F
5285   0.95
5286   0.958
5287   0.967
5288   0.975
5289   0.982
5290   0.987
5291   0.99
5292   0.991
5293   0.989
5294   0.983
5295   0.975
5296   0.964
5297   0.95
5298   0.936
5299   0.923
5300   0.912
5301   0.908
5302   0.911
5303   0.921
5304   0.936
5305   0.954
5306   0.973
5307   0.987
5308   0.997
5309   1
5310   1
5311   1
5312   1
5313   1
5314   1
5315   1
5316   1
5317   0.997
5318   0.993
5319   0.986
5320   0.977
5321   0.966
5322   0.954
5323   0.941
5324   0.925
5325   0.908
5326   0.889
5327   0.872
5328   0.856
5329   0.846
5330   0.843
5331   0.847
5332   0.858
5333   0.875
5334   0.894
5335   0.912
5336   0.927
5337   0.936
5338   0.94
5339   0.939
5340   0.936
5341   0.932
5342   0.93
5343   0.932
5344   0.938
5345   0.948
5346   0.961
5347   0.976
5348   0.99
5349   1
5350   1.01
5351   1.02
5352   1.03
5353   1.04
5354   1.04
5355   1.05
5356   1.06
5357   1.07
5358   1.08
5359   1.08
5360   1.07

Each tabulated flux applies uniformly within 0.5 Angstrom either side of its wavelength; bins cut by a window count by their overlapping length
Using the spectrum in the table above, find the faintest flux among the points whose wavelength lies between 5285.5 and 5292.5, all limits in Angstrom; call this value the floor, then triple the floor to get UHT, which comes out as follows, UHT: 2.87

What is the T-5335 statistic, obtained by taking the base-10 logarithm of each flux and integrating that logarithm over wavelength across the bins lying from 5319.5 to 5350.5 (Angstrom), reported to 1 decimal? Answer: -1.1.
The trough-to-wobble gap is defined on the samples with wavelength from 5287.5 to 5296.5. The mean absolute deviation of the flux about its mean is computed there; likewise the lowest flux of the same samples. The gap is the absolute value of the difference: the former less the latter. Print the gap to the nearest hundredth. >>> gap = 0.96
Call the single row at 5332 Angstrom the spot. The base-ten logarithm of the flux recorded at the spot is -0.067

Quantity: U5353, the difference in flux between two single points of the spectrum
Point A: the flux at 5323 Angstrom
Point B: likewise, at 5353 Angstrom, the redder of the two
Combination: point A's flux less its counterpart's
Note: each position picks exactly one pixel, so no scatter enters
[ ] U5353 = -0.10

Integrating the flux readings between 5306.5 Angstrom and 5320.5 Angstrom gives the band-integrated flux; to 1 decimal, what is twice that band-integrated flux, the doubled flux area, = 27.9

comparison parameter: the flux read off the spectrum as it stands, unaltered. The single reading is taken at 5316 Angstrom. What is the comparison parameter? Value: 1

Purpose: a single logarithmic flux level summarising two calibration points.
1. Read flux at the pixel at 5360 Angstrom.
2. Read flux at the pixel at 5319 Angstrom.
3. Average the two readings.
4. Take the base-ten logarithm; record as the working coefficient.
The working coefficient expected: 0.012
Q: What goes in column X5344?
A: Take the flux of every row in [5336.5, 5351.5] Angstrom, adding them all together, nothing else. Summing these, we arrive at 14.4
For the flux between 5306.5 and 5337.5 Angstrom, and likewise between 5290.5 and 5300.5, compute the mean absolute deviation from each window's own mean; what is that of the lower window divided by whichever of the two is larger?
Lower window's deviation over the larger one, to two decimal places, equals 0.49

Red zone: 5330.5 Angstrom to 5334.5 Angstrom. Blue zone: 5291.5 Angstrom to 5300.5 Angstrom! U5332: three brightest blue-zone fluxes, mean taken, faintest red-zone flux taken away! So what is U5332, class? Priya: 0.14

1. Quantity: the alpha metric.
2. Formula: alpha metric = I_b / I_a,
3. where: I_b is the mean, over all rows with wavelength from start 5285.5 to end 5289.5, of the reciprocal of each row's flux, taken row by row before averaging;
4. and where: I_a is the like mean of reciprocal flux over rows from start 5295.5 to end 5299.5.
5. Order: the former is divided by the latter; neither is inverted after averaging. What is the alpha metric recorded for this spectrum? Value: 0.97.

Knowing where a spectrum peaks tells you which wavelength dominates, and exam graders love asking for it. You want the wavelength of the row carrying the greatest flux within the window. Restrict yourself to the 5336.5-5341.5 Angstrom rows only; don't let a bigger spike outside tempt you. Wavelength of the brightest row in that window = 5338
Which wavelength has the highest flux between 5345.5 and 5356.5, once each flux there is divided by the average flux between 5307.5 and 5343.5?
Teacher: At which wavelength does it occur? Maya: 5356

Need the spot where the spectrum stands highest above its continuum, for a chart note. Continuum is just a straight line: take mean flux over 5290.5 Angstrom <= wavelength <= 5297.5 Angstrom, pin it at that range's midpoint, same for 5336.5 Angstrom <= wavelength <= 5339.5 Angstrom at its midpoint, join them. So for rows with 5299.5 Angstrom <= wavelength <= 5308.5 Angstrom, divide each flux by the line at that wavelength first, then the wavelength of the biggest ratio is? 5308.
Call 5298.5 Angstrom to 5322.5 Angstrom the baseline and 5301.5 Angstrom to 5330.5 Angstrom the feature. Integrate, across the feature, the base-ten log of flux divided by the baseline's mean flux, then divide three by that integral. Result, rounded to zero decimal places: -12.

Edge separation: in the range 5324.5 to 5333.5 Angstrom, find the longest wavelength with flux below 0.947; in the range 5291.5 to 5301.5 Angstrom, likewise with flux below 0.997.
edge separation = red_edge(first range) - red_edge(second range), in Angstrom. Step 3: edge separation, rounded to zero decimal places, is 32 Angstrom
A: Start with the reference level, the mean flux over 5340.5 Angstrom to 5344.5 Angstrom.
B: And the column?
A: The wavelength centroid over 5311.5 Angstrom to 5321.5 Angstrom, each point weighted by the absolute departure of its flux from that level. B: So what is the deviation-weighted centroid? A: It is 5316.0 Angstrom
